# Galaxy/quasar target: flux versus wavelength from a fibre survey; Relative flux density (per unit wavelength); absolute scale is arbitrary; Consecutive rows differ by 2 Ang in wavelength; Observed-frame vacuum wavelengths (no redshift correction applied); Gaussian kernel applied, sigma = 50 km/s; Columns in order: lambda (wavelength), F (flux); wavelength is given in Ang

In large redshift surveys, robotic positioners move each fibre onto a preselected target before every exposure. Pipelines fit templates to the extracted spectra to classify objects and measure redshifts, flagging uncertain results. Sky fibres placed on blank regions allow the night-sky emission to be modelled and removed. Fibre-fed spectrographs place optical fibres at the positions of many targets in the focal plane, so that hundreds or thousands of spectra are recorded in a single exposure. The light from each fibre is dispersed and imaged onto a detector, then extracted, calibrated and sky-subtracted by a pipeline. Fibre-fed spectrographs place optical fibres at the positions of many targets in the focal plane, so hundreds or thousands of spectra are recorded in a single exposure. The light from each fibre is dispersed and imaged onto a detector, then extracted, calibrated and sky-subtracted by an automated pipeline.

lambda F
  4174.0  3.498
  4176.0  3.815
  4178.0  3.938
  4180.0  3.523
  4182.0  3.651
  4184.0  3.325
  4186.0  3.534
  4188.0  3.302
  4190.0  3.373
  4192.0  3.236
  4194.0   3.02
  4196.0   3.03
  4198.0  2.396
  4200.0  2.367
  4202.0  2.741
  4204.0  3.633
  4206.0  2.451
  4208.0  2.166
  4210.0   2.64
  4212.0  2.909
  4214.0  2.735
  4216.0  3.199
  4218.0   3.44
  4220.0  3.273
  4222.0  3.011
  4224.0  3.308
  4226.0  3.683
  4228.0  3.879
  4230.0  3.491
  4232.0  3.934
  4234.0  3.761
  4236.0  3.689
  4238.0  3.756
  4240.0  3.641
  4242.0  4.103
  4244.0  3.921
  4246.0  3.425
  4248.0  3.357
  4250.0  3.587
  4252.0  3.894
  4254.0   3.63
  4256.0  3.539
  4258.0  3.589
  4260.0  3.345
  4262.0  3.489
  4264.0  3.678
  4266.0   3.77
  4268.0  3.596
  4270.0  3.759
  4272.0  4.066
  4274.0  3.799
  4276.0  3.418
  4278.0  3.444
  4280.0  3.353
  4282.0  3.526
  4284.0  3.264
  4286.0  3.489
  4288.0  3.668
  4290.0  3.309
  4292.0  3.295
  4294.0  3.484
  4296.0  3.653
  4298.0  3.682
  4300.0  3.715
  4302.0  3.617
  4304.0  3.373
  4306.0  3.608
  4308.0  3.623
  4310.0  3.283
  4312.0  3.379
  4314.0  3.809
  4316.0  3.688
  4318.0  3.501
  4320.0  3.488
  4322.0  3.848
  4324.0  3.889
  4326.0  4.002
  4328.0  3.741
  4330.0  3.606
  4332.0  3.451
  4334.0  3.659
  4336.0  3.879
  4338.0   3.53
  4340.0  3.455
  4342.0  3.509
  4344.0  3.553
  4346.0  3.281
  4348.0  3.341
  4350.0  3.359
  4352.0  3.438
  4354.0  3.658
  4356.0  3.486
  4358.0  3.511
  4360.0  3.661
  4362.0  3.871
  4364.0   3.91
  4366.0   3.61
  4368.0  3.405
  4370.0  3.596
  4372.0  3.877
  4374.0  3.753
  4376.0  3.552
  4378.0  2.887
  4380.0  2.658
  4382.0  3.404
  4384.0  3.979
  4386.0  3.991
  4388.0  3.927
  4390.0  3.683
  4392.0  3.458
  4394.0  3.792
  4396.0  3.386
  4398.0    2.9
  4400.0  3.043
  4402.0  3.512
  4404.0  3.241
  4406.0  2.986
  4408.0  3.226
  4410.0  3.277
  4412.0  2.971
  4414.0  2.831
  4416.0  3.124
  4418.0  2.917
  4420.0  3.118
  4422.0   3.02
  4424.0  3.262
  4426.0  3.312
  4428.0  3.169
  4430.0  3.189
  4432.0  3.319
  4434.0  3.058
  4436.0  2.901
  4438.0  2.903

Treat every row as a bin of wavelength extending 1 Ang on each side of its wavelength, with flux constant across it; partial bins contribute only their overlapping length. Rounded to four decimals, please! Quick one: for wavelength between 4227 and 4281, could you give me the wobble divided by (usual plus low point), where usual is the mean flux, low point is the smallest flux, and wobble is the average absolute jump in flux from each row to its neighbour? 0.0301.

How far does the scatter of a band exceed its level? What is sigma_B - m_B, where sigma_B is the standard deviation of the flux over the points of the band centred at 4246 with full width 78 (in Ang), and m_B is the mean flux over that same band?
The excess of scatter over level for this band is -3.10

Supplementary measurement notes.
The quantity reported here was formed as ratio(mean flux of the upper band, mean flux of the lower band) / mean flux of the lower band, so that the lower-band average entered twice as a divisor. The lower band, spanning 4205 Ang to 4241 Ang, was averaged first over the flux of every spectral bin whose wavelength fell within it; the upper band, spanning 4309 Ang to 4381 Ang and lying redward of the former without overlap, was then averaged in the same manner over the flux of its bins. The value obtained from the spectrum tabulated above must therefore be 0.33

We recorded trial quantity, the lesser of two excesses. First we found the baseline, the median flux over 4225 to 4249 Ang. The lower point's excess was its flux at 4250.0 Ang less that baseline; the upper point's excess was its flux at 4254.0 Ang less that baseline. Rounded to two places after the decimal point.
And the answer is -0.14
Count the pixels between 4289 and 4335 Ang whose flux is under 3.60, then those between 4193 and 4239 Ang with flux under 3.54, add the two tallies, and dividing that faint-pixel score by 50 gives 0.50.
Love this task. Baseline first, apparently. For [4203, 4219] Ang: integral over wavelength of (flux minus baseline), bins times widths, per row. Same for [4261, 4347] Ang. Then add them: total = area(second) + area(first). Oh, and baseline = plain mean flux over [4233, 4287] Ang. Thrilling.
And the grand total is -15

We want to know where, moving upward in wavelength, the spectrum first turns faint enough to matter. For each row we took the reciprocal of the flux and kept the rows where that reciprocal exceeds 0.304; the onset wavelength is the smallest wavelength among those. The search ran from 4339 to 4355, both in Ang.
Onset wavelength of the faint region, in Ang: 4346.0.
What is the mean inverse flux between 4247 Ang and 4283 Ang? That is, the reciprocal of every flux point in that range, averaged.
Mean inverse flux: 0.278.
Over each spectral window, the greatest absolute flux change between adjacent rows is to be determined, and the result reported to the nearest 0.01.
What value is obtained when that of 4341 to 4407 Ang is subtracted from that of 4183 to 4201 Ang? -0.11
